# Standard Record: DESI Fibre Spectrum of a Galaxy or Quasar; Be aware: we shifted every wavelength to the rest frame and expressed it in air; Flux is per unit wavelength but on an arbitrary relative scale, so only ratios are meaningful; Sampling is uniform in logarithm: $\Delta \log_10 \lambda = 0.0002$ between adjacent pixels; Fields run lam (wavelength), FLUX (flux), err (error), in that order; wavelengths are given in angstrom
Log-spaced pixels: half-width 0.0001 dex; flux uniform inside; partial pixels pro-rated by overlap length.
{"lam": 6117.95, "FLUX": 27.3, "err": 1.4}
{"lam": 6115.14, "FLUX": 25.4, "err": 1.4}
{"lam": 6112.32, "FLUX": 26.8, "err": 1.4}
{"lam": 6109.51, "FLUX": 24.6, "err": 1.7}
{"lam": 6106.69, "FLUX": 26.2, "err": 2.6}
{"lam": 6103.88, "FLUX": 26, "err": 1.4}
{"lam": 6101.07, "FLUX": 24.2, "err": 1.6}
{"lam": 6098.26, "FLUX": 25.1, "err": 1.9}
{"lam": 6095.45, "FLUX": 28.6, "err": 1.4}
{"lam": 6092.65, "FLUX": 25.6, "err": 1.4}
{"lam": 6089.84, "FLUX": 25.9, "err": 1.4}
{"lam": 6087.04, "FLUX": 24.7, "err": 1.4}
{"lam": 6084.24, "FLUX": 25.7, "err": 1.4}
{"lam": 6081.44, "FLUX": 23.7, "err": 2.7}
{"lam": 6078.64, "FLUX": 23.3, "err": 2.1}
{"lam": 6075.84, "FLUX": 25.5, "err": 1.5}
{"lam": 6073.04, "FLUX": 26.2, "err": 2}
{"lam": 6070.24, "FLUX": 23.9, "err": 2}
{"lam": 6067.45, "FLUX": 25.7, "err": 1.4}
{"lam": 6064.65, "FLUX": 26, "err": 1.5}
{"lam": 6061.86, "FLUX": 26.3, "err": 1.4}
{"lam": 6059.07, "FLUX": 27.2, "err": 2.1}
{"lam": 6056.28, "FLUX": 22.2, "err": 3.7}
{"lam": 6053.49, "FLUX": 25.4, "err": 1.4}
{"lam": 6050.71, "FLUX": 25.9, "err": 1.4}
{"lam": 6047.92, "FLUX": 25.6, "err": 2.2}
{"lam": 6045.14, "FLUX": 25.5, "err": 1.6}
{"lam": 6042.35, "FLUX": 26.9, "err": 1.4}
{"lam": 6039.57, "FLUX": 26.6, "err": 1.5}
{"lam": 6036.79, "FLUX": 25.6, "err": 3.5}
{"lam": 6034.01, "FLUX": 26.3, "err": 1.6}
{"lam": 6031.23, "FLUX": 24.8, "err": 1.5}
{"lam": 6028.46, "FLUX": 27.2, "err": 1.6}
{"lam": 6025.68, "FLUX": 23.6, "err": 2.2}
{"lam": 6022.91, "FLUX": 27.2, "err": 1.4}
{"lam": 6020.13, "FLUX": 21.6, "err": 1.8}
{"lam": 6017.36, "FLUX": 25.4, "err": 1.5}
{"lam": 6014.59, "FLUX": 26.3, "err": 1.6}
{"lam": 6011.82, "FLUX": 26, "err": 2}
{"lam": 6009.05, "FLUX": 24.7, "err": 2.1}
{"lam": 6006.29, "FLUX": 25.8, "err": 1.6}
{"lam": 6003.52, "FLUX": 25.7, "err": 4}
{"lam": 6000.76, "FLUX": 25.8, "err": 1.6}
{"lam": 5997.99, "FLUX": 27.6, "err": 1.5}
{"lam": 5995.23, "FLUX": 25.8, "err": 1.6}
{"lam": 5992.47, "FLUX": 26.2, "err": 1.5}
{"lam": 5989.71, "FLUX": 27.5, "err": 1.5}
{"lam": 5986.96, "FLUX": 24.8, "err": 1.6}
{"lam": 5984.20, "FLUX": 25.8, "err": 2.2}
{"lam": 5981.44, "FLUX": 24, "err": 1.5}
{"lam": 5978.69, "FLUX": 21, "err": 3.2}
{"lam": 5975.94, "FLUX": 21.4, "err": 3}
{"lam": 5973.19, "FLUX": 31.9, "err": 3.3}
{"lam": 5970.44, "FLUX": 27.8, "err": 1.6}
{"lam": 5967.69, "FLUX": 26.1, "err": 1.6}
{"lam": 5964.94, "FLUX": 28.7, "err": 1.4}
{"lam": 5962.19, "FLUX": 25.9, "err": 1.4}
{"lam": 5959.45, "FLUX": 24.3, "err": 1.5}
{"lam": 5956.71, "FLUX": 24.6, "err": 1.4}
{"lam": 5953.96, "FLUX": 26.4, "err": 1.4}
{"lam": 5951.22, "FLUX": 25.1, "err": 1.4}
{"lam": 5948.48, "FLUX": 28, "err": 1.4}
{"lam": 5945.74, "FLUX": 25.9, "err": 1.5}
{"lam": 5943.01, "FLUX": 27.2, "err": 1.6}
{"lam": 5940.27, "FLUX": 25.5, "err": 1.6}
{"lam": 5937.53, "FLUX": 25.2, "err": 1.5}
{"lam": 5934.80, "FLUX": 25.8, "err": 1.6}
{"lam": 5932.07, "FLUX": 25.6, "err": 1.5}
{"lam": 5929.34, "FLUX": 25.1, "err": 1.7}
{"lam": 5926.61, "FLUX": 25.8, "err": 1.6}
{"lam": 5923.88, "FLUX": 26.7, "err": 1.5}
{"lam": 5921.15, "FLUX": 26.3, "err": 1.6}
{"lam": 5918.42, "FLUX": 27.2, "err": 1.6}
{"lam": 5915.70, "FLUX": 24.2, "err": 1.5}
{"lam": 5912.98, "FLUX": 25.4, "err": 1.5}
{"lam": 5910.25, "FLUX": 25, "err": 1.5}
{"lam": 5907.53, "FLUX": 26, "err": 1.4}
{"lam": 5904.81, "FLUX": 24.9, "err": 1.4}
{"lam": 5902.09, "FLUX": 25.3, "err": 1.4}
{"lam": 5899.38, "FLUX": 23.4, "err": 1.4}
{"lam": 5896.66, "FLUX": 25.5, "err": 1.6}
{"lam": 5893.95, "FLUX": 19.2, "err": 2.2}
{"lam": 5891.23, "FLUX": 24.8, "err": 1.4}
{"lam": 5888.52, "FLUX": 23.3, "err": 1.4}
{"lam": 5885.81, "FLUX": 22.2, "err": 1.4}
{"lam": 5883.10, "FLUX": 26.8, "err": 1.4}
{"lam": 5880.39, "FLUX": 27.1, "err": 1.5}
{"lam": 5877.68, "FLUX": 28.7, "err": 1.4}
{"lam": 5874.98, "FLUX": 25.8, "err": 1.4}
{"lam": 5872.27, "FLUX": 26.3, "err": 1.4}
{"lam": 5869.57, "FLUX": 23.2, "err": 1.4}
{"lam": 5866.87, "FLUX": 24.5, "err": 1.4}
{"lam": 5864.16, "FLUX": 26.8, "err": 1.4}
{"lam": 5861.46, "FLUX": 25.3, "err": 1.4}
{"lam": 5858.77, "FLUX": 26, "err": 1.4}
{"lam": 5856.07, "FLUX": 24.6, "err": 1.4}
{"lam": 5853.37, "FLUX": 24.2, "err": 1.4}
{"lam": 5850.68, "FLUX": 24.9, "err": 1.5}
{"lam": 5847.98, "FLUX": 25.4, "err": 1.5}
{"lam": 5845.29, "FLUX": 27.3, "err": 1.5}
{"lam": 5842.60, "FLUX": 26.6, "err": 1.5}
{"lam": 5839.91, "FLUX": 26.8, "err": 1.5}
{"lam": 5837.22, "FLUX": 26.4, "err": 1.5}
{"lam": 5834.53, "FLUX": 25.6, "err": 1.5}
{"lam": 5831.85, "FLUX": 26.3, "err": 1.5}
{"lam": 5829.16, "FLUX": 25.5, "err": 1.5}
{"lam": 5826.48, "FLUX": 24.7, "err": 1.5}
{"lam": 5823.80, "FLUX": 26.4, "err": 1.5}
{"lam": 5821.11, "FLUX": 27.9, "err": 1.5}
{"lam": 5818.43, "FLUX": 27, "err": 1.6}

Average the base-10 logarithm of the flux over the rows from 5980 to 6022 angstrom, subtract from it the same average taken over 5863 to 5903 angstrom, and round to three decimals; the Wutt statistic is 0.013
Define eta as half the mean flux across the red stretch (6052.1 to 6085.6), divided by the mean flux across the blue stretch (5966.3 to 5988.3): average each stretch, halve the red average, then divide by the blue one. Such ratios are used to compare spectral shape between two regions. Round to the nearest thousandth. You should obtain 0.495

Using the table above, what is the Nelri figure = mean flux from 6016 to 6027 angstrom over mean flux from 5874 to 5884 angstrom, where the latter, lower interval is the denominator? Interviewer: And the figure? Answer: 0.90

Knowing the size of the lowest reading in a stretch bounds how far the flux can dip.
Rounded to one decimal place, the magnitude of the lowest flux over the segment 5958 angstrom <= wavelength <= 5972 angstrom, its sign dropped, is 24.3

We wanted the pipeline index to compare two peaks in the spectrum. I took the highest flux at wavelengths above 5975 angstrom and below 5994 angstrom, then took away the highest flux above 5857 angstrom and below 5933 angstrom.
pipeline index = -1.2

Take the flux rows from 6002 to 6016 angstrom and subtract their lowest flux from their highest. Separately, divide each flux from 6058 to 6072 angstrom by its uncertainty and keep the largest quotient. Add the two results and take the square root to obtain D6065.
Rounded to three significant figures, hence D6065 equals 4.52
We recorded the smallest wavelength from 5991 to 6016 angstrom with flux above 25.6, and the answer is 5992.47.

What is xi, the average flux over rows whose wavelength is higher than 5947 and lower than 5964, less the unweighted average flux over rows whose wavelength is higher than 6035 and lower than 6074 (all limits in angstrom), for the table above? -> 0.1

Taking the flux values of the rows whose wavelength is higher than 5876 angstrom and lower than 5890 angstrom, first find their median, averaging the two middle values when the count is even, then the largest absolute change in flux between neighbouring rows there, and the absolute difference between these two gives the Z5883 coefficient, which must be 22.2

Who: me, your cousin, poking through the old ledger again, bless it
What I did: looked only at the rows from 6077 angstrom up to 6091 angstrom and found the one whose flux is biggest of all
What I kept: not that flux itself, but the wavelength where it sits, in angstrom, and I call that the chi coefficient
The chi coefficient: 6089.84 angstrom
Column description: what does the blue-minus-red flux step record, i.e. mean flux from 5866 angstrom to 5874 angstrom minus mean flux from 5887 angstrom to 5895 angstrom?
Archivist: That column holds 2.2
